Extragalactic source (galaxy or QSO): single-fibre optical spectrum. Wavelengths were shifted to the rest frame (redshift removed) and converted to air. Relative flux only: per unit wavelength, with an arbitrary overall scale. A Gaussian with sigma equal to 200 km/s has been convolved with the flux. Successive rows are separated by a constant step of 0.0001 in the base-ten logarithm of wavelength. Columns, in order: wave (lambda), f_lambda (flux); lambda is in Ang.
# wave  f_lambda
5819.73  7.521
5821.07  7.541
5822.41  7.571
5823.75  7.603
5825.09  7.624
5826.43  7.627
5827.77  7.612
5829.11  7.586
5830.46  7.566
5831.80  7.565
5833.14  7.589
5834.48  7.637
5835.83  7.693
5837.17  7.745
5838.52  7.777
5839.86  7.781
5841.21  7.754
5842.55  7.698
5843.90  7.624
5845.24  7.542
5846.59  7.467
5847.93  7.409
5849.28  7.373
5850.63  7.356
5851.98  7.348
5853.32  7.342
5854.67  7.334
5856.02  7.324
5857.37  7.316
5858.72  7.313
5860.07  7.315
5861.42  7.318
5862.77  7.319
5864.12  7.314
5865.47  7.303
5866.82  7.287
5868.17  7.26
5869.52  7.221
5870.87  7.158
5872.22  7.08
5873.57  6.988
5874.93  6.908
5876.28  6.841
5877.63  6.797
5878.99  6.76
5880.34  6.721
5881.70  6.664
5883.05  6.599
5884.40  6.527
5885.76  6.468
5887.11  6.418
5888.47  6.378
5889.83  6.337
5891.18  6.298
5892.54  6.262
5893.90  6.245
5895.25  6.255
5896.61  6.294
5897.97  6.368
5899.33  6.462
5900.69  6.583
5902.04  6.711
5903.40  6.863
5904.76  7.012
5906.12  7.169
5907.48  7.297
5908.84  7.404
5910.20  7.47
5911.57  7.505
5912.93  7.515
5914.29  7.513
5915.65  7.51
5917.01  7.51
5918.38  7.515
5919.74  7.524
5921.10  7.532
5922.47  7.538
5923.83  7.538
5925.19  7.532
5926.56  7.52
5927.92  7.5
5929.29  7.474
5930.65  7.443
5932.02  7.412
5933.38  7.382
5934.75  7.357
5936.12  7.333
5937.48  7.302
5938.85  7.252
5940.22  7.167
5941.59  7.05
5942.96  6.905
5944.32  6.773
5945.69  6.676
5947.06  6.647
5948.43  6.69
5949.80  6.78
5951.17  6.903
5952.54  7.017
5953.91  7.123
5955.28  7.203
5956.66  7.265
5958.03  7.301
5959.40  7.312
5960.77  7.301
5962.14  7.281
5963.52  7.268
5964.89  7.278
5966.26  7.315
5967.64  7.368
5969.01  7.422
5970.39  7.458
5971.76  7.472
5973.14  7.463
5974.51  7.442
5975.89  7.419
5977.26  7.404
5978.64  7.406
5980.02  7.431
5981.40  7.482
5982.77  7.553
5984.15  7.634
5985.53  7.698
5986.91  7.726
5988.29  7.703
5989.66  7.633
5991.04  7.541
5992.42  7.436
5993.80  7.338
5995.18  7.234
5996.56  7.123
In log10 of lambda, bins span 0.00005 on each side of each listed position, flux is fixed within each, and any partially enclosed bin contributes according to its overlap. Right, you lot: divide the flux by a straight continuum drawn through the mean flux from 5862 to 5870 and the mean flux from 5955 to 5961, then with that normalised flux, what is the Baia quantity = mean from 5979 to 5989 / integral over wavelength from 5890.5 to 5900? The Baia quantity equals 0.127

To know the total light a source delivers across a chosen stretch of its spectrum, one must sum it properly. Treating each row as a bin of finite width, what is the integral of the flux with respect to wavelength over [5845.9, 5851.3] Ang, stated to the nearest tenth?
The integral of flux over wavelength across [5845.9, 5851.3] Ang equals 39.9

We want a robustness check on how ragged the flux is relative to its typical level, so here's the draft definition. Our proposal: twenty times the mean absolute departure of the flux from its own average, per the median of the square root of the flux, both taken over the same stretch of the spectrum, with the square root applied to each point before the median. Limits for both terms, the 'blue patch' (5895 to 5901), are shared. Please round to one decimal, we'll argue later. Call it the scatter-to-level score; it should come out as 0.8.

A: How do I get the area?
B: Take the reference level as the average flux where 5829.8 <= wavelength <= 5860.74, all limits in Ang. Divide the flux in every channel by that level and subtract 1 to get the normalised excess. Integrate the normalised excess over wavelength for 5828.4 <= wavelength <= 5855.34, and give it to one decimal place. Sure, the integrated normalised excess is 0.2 Ang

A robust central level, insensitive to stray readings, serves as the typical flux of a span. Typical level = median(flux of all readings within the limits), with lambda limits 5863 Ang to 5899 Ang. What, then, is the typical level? 6.7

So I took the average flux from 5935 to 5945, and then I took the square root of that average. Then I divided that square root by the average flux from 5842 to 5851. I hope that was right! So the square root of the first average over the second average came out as 0.356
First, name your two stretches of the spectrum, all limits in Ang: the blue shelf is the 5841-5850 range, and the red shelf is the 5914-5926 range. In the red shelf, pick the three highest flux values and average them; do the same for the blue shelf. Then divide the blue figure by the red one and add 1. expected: 2.02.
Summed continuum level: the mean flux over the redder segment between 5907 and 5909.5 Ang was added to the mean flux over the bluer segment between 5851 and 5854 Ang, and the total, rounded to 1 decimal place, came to 14.7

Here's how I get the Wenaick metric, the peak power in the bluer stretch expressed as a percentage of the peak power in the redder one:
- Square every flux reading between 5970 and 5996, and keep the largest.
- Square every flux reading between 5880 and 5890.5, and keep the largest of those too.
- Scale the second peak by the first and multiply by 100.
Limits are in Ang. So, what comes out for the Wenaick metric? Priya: 76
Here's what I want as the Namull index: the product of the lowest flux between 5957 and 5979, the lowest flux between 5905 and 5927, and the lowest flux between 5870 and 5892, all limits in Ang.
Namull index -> 328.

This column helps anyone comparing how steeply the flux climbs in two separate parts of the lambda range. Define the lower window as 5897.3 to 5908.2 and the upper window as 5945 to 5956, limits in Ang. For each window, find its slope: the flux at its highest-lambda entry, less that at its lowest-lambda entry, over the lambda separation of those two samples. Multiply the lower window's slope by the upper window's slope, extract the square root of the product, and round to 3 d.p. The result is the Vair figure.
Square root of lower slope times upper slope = 0.073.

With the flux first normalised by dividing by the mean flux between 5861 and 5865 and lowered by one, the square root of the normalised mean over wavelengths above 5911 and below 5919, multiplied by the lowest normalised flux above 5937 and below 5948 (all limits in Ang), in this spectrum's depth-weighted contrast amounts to -0.015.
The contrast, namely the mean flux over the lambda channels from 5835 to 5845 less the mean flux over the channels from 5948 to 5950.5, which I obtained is 1.0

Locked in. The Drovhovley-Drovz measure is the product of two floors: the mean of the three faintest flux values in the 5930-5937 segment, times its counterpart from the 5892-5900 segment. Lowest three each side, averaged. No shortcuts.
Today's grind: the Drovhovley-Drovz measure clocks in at 46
